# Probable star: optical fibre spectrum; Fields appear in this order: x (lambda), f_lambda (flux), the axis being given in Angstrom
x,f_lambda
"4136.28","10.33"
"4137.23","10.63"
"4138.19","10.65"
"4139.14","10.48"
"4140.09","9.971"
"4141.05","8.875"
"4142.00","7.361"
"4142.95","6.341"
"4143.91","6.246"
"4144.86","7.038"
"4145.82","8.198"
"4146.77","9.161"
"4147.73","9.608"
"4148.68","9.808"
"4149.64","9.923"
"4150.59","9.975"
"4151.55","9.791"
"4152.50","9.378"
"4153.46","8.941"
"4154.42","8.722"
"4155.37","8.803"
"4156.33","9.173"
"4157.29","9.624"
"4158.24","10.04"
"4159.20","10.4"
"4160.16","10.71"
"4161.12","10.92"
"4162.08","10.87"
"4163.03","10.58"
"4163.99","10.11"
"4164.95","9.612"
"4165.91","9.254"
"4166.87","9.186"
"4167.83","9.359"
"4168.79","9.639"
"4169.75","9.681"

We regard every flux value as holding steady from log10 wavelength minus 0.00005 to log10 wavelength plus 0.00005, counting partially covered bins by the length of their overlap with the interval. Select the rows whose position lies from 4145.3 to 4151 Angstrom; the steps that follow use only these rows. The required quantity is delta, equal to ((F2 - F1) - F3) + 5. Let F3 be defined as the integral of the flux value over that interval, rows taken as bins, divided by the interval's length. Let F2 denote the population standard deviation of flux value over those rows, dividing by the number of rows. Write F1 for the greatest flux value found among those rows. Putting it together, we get -13.8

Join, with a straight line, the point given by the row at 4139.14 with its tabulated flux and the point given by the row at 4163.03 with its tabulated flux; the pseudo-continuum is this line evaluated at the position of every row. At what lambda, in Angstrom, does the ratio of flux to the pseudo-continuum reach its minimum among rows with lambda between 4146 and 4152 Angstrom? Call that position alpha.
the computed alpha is 4146.77 Angstrom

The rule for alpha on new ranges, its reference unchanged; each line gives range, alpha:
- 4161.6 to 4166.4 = 4165.91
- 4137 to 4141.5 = 4141.05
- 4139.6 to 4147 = 4143.91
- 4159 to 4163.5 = 4159.20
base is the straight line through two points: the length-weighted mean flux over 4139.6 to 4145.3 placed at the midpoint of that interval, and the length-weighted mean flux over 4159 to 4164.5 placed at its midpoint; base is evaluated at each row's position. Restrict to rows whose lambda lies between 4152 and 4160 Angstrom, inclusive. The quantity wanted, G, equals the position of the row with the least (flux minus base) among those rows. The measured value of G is 4155.37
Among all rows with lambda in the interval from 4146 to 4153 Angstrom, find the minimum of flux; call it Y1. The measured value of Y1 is 9.161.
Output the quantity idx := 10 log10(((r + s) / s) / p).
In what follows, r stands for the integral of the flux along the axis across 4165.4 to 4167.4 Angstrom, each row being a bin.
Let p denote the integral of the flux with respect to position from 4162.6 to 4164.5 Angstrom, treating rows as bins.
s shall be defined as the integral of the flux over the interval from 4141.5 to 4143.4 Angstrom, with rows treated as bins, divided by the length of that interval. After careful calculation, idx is -7.3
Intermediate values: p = 20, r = 18.4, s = 6.9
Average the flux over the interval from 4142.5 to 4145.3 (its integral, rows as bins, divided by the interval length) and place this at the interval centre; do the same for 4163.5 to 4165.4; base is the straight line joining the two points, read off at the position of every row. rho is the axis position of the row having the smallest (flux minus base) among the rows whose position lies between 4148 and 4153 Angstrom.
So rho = 4152.50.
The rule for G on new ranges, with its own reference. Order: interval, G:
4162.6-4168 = 4166.87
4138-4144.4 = 4143.91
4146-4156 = 4155.37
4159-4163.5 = 4163.03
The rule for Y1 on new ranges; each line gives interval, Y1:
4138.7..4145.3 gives 6.246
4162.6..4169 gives 9.186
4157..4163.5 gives 9.624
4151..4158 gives 8.722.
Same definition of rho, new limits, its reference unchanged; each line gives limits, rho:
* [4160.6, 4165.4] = 4164.95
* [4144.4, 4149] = 4144.86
